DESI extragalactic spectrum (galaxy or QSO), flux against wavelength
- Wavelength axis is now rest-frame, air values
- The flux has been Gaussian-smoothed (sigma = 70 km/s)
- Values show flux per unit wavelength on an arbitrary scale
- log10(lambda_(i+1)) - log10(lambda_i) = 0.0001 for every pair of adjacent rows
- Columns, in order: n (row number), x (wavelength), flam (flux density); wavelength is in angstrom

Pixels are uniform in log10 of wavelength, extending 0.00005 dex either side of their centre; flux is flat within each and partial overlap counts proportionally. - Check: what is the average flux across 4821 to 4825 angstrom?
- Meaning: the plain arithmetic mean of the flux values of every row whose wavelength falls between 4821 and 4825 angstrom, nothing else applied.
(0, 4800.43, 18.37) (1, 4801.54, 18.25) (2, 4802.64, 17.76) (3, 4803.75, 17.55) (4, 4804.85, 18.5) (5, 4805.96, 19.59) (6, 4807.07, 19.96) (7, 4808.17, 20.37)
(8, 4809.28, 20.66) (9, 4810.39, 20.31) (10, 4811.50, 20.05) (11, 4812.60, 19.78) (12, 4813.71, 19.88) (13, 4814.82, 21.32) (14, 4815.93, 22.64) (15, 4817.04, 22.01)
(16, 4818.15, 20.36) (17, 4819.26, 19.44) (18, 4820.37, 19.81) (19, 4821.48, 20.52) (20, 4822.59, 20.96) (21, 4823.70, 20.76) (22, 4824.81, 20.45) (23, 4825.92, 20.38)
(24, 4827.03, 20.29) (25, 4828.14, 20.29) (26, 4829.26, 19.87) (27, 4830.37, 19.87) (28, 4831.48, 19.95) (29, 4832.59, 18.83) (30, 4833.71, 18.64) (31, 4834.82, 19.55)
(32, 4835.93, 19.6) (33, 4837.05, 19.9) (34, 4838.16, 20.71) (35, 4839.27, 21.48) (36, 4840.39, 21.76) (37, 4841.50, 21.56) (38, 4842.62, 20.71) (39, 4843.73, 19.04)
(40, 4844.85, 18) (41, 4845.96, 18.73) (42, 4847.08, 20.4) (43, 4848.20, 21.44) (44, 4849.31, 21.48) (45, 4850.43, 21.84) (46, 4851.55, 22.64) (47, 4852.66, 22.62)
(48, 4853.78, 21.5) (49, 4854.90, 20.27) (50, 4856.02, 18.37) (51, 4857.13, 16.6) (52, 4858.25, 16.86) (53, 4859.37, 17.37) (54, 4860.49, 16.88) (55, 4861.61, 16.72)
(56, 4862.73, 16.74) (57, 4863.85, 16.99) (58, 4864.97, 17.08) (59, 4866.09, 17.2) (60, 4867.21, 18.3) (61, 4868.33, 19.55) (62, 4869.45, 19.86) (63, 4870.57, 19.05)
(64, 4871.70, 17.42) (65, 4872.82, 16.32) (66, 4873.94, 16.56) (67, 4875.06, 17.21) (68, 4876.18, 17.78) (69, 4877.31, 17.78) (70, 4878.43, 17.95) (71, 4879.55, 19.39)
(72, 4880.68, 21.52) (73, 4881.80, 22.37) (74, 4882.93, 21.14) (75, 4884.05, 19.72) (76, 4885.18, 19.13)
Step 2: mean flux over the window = 20.7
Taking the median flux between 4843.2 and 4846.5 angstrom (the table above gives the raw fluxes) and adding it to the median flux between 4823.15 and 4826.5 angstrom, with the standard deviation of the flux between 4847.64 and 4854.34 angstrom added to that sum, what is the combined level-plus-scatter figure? 39.7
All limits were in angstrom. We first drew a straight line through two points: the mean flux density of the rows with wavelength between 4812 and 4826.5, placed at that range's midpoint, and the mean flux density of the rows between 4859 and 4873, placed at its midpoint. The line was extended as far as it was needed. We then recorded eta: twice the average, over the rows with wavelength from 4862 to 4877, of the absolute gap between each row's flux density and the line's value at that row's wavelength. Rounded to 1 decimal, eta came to 1.9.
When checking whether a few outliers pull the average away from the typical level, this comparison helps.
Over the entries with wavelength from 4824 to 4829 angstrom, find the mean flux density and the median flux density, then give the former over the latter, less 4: -3.00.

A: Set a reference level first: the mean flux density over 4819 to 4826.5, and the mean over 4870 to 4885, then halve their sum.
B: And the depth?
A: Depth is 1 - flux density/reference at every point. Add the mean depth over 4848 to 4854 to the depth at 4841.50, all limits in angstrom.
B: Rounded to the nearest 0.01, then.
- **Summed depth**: -0.22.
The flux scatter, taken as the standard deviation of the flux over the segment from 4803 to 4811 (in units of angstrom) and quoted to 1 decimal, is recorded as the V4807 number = 1.1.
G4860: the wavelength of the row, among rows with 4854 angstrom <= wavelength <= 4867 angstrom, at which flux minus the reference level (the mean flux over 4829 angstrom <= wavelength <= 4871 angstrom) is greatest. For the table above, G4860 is 4854.90 angstrom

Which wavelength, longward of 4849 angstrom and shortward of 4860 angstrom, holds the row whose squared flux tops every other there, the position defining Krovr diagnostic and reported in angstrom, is 4851.55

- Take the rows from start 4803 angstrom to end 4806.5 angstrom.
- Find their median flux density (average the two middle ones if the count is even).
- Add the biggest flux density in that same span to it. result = 38.1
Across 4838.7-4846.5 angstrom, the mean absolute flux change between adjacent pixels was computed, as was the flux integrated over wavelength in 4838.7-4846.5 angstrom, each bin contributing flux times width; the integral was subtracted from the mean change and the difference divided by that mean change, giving -197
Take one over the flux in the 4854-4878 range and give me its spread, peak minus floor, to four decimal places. 0.0119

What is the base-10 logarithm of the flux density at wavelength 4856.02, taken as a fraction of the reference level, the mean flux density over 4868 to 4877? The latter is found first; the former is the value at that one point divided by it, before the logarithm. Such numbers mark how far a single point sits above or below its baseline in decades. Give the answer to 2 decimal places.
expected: 0.01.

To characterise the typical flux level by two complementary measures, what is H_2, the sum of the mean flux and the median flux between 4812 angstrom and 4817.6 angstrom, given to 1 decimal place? 42.4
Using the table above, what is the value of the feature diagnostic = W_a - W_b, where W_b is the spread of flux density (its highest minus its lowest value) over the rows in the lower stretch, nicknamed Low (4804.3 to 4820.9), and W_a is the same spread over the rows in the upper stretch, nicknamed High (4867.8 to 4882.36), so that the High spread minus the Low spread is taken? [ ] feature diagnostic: 1.9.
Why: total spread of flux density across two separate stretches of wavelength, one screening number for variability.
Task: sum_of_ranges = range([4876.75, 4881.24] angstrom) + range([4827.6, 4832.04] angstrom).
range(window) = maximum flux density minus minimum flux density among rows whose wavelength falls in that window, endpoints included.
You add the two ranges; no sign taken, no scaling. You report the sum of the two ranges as 4.2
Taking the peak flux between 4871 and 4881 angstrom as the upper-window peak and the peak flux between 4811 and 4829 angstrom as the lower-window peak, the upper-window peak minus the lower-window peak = -1.1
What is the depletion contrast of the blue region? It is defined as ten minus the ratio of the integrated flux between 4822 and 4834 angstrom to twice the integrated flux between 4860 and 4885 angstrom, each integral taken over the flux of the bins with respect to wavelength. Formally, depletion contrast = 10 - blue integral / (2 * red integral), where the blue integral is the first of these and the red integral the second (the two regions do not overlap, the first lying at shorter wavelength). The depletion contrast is 9.7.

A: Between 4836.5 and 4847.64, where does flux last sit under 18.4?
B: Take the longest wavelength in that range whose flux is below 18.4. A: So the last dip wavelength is 4844.85 angstrom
